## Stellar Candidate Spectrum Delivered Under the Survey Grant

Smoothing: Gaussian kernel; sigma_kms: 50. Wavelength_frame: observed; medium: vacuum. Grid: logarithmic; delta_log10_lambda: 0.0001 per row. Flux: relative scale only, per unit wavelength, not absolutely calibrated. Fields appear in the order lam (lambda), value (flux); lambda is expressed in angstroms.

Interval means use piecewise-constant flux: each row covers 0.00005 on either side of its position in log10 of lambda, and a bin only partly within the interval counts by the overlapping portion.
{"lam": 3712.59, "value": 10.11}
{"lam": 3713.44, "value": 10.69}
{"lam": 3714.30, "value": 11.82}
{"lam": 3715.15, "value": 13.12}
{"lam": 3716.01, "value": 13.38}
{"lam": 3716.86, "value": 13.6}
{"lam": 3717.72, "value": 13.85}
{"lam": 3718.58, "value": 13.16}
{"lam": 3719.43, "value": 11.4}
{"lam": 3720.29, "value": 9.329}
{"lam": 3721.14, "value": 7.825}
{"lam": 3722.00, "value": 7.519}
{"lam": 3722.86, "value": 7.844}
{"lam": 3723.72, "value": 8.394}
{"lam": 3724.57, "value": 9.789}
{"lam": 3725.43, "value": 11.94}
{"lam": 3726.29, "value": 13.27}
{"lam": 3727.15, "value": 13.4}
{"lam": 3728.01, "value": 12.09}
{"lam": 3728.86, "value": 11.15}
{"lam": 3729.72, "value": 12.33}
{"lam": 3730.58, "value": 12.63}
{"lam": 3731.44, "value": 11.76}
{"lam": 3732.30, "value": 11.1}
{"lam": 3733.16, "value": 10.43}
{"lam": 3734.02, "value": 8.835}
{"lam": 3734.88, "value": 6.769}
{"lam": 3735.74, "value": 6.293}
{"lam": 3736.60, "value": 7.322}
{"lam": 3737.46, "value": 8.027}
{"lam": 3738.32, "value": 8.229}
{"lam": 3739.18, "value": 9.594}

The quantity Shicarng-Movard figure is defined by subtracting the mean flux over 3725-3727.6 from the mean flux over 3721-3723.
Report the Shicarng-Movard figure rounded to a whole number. -5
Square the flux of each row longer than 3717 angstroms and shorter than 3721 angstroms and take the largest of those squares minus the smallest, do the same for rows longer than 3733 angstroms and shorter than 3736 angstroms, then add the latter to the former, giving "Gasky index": 174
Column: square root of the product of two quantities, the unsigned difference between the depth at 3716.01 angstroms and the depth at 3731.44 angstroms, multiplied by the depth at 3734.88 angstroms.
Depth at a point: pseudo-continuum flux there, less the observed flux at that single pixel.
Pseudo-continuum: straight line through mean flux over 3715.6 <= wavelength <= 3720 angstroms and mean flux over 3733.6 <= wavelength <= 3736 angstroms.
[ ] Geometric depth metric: 1.4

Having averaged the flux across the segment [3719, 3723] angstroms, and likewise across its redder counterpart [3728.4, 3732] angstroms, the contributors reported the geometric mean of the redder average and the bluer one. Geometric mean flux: 10.3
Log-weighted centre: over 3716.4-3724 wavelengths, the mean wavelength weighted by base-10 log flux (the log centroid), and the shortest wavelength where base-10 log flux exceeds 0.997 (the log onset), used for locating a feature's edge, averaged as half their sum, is 3718.5 angstroms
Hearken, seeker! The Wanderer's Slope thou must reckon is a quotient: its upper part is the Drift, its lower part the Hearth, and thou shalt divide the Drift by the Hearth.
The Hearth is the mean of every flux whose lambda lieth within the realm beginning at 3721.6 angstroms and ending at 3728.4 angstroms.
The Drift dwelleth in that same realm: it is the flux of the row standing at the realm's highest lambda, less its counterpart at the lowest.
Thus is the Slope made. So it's 0.4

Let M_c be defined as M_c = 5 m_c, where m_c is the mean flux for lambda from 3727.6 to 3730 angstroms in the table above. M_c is 59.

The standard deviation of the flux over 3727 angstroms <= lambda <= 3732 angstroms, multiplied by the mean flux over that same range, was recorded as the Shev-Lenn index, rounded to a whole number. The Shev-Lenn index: 9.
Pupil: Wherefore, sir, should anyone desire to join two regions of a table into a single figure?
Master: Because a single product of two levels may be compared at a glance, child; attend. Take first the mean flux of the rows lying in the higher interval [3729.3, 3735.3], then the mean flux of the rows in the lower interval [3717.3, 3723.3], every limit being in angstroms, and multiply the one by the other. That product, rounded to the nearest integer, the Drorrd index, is 107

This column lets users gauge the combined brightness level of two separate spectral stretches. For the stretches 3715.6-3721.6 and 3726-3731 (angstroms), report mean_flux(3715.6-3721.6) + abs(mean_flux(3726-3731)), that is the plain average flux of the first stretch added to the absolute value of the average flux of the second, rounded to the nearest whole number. 24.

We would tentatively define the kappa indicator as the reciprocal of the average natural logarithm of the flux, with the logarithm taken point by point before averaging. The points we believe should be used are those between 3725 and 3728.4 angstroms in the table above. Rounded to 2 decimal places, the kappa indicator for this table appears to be 0.39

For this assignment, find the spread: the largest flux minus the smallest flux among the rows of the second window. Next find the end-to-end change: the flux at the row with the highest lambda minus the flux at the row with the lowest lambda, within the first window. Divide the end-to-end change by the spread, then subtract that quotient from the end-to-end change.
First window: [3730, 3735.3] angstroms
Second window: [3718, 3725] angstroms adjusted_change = -4.8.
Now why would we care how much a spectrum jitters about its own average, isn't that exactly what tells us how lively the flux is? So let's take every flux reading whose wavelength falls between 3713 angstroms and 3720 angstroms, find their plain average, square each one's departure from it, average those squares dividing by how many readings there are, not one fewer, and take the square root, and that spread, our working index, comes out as 1.1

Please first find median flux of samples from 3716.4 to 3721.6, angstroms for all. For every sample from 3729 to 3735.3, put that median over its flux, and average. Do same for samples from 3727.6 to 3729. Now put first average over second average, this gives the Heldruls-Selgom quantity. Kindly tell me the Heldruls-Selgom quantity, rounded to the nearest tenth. 1.1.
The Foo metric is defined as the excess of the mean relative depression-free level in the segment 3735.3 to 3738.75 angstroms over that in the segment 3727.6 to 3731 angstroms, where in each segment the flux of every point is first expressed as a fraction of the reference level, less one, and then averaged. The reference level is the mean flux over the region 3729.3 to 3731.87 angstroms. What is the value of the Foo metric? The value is -0.37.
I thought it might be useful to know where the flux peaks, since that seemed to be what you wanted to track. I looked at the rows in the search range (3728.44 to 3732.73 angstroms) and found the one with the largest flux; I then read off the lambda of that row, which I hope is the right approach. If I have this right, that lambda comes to 3730.58 angstroms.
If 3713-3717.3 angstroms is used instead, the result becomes 3716.86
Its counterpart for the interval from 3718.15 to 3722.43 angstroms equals 3718.58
